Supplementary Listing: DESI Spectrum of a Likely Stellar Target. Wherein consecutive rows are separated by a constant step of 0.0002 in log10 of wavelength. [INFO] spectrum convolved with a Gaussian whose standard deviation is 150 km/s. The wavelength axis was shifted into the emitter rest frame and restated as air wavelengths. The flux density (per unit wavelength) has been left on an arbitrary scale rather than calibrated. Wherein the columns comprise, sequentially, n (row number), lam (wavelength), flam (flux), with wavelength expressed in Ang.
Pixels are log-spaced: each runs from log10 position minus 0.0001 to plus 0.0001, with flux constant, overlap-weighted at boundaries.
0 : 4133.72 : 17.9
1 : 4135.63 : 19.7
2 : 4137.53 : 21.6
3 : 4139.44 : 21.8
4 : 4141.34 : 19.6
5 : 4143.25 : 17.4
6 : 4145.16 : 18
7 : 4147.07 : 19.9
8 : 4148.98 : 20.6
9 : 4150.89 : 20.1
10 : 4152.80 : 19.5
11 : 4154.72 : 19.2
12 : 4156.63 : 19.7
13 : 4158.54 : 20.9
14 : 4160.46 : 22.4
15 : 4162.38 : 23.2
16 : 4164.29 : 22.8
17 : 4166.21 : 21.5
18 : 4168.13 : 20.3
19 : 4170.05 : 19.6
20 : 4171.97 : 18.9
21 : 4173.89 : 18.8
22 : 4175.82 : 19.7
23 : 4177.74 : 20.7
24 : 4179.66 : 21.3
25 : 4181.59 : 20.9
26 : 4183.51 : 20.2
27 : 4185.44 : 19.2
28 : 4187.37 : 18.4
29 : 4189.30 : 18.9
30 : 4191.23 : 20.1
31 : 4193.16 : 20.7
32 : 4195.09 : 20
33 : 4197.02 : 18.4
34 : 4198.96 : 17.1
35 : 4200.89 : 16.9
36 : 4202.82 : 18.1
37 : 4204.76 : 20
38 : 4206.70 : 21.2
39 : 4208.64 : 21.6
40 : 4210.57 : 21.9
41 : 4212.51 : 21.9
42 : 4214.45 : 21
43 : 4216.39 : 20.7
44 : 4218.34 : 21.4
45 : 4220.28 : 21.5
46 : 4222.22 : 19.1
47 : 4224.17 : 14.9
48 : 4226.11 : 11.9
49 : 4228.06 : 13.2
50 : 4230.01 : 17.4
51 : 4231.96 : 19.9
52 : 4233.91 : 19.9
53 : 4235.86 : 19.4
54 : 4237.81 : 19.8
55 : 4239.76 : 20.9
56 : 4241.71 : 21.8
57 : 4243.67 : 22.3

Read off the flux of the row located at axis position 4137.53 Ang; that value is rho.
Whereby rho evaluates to 21.6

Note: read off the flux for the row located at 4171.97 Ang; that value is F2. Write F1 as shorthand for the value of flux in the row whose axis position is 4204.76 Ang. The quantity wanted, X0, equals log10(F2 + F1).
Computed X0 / 1.59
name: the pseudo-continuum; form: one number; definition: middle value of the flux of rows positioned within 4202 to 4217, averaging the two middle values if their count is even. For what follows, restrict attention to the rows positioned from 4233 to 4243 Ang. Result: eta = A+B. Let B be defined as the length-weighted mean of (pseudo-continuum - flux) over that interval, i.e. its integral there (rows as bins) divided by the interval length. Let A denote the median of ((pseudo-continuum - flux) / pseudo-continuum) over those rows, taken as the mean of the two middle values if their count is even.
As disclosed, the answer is 0.7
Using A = 0.06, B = 0.68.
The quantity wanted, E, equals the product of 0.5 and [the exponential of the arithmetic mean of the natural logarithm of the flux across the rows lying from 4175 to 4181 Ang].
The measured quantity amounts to 10.3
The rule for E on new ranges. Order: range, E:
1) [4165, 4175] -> 9.9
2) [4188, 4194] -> 9.9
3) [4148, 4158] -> 9.9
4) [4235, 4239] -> 9.8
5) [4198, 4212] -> 9.7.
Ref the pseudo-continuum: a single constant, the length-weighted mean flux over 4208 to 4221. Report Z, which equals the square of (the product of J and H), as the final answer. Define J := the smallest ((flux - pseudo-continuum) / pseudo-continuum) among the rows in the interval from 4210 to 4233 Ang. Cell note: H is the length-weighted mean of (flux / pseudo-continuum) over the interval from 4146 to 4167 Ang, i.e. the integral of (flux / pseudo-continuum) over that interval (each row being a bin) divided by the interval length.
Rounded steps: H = 0.97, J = -0.44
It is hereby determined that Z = 0.19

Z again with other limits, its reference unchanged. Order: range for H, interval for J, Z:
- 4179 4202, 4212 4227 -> 0.16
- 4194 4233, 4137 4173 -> 0.03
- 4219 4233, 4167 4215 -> 0.03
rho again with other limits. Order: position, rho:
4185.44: 19.2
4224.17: 14.9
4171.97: 18.9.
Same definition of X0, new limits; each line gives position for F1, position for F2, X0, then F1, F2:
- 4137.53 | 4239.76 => 1.63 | 21.6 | 20.9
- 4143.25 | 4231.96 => 1.57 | 17.4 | 19.9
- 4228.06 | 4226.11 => 1.40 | 13.2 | 11.9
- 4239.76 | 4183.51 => 1.61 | 20.9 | 20.2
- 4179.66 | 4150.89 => 1.62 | 21.3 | 20.1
